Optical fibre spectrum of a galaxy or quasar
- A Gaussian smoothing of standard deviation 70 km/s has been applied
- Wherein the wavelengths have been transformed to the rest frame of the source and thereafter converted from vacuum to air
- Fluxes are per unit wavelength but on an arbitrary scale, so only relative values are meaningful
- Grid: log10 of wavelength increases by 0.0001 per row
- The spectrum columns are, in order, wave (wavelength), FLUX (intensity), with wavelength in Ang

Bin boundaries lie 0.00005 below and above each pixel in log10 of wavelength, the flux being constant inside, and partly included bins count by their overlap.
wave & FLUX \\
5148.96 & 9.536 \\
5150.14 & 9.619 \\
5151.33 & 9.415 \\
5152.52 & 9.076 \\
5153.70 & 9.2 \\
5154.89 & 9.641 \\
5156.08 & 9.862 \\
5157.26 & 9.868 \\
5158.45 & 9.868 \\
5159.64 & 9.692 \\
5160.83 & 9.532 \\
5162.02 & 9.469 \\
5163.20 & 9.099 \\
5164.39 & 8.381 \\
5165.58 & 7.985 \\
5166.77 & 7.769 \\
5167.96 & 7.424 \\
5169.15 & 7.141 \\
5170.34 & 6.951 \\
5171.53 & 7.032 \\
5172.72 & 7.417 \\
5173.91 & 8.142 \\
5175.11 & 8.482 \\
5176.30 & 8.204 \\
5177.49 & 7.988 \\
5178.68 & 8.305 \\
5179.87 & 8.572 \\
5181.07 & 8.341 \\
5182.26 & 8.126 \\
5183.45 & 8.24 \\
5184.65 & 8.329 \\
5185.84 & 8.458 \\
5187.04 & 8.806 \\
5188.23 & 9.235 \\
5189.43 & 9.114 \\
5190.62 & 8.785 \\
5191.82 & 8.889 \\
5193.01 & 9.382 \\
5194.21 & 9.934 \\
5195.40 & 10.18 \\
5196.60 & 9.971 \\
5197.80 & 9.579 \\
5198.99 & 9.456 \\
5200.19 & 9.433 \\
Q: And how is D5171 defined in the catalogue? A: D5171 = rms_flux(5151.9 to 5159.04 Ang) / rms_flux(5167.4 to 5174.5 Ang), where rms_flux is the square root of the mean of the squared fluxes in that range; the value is 1.30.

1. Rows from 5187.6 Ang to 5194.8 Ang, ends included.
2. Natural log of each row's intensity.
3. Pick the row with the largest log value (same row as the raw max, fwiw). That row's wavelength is 5194.21 Ang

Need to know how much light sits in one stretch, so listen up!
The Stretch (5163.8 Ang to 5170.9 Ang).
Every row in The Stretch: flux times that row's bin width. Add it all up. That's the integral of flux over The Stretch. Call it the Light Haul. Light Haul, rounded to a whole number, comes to 54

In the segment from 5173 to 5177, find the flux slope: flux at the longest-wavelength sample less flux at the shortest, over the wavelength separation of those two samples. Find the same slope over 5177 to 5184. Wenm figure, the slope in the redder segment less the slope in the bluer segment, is 0.0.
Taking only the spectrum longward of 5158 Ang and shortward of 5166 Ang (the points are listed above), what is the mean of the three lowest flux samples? 8.5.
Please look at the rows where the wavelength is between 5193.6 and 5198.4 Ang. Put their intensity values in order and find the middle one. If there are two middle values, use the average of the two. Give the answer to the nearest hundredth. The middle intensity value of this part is 9.95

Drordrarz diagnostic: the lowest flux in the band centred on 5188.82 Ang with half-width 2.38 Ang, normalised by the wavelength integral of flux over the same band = 0.205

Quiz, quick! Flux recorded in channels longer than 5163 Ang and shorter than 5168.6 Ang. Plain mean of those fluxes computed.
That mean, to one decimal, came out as 8.1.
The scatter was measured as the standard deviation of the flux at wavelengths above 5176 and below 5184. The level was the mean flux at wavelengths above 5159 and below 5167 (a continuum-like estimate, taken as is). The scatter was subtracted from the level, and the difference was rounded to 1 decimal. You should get 8.7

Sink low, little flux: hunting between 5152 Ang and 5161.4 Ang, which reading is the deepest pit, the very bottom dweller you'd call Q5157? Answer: 9.076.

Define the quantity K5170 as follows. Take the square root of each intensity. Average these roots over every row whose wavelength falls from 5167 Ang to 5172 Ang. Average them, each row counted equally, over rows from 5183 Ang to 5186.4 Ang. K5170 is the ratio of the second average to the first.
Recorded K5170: 1.08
